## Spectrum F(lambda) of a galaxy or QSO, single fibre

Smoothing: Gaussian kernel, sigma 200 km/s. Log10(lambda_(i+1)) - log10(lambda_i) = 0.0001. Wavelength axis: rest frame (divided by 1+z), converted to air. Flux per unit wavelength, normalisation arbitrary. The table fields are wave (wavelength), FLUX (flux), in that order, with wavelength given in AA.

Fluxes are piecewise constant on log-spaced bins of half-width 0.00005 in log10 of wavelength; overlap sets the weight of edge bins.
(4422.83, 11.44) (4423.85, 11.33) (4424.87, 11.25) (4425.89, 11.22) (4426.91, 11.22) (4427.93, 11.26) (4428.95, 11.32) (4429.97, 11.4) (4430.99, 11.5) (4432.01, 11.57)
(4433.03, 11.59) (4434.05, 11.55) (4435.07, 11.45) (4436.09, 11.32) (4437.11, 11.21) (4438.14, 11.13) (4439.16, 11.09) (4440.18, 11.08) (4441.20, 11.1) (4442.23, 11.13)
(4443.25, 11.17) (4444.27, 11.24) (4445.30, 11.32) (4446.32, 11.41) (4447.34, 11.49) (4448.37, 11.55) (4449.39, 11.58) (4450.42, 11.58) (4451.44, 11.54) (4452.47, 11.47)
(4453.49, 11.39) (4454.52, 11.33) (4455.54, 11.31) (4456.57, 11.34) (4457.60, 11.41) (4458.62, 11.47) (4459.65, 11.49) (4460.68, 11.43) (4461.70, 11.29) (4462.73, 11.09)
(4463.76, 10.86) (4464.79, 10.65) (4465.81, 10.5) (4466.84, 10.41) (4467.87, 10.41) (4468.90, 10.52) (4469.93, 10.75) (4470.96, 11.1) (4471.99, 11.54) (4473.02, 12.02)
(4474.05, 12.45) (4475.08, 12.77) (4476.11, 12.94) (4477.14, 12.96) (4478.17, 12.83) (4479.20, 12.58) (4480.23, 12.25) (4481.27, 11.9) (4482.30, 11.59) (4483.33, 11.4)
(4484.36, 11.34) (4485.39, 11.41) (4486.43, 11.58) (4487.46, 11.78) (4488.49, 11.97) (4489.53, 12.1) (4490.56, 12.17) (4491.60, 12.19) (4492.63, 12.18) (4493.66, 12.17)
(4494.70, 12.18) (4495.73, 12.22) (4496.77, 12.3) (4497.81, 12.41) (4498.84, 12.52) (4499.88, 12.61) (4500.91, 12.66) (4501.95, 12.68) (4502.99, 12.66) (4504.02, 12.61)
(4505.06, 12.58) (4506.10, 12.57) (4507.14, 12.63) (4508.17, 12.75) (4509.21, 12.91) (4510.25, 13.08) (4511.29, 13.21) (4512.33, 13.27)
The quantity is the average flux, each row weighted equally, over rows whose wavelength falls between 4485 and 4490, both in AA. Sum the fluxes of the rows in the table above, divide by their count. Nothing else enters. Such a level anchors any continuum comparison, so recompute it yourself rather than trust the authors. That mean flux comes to 11.8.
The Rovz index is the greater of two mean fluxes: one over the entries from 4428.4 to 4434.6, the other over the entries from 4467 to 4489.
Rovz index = 11.8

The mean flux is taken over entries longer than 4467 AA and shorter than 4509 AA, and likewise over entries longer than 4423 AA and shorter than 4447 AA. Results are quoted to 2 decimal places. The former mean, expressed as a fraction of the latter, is 1.07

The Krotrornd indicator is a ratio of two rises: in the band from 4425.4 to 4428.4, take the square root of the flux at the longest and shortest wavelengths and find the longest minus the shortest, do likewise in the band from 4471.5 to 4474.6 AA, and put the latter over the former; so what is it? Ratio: 22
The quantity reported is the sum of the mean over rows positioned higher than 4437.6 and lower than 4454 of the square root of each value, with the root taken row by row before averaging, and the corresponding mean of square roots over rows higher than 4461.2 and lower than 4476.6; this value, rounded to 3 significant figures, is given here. 6.72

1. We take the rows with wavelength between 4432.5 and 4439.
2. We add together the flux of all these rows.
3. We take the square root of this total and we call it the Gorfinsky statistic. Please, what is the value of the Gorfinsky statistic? 8.26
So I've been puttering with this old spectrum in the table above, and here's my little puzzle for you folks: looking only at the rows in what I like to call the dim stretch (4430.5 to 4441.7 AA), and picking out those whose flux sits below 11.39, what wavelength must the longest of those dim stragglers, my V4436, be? 4441.20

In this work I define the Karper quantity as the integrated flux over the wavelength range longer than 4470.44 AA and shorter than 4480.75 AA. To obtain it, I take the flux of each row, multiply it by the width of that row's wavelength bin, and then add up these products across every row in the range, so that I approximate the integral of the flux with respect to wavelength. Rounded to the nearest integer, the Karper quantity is 127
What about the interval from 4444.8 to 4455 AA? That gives 117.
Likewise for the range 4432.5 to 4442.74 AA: 115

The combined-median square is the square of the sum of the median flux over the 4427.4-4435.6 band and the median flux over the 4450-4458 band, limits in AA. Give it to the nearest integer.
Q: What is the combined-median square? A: 523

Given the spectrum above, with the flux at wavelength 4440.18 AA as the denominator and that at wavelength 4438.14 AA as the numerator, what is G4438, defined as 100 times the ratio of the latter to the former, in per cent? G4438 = 100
